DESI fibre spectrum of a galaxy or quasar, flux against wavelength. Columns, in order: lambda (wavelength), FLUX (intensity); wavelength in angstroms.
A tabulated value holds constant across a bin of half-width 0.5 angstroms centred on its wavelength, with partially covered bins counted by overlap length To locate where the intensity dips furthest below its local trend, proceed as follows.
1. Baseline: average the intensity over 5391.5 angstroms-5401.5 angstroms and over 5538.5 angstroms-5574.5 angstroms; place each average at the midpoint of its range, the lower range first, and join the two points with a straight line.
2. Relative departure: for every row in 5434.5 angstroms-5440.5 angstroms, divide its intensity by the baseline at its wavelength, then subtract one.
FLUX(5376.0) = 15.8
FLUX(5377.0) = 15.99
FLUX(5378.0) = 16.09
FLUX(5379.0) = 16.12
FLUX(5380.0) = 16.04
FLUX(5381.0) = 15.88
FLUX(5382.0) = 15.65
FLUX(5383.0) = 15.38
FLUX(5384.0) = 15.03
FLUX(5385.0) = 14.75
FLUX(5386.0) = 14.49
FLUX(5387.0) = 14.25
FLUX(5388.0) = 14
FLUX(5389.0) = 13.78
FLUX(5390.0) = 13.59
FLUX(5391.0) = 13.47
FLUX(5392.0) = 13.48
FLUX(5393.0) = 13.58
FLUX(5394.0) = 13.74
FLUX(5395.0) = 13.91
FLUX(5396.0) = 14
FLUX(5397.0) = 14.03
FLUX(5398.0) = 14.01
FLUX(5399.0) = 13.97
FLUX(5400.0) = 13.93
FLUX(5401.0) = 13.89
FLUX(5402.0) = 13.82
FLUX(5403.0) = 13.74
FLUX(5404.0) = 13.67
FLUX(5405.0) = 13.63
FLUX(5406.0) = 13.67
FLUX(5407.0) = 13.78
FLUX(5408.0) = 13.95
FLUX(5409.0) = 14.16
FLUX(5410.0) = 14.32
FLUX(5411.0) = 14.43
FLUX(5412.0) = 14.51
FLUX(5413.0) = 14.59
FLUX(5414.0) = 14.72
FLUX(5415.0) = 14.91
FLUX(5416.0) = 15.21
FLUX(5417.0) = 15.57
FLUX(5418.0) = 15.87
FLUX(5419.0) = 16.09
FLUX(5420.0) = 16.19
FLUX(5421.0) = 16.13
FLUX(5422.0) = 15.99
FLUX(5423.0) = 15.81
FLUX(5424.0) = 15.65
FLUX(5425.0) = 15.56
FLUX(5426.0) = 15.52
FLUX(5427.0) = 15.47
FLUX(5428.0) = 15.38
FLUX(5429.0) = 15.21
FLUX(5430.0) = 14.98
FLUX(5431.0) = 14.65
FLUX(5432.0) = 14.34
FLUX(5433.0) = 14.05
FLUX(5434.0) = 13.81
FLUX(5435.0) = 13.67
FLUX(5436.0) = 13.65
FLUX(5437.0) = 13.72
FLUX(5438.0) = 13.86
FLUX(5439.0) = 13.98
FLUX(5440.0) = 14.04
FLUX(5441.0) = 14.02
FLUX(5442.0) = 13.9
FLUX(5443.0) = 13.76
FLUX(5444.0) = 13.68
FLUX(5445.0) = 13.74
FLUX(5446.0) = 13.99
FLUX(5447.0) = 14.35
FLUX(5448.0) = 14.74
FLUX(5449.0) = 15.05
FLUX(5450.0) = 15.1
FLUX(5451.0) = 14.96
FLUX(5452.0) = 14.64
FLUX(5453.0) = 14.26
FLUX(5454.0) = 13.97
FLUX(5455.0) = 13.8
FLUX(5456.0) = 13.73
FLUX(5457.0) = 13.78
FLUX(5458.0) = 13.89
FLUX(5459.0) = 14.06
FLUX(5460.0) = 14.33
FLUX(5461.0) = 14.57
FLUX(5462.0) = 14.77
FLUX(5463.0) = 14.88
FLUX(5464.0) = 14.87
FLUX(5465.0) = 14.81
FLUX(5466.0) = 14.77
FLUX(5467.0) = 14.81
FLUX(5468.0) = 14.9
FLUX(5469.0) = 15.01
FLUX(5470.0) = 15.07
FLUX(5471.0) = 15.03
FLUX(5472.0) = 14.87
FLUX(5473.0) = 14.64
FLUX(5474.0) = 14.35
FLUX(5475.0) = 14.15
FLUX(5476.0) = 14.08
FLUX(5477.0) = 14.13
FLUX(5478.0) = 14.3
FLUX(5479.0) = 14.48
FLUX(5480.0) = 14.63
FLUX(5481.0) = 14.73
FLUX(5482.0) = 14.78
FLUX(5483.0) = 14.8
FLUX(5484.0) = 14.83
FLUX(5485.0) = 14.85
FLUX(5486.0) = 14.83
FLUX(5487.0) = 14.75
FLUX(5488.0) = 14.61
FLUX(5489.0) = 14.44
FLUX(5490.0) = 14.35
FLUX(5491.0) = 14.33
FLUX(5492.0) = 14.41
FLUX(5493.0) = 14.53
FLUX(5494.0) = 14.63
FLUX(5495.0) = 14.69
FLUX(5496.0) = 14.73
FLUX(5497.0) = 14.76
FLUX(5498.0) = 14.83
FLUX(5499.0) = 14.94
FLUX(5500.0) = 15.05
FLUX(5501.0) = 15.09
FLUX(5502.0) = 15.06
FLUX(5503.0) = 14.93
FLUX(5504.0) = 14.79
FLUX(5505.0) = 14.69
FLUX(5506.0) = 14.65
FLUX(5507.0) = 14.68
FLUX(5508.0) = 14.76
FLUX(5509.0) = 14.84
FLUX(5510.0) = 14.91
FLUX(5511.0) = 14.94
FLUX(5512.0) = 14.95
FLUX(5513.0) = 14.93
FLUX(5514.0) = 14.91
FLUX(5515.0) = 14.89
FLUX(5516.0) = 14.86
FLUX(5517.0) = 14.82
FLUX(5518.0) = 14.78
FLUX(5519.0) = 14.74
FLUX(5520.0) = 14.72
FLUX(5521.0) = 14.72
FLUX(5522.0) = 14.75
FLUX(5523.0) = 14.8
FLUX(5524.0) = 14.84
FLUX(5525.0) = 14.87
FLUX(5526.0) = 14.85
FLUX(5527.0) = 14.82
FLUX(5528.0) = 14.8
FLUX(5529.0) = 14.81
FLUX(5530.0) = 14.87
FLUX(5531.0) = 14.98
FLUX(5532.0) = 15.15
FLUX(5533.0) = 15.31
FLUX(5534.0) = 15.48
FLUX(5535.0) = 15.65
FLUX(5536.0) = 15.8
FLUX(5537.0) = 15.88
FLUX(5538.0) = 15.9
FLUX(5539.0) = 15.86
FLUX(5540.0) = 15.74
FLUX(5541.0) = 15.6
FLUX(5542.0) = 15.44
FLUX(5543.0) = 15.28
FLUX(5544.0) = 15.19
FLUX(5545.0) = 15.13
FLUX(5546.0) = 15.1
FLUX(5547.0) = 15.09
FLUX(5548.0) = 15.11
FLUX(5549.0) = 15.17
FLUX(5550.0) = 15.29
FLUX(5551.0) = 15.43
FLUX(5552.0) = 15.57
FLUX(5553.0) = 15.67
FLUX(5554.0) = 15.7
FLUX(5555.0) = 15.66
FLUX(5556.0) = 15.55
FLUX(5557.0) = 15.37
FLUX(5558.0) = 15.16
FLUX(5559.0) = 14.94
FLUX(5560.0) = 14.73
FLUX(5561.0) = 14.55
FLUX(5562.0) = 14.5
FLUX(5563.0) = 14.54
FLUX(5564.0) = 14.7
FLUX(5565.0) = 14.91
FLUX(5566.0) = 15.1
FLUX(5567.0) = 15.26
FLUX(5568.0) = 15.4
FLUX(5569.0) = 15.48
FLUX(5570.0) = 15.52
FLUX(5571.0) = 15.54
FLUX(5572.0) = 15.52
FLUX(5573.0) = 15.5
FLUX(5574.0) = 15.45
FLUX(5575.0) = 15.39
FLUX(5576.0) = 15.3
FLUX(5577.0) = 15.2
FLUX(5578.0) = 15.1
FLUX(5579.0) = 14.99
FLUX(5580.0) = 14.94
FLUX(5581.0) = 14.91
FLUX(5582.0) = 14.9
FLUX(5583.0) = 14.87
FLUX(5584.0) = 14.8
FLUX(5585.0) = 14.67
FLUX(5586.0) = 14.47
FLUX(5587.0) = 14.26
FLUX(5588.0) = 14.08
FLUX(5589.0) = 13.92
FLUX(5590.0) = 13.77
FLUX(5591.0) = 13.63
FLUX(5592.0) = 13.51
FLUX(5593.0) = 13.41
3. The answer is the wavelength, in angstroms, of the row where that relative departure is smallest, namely 5436.0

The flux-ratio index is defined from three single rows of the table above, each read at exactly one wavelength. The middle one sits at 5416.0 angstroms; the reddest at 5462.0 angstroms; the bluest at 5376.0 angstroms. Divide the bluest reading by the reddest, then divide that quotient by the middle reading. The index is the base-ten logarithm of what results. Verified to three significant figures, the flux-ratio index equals -1.15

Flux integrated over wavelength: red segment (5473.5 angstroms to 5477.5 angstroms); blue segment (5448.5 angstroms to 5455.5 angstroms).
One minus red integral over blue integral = 0.44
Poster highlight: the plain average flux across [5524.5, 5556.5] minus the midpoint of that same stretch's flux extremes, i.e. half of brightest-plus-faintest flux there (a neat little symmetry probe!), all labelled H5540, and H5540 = -0.014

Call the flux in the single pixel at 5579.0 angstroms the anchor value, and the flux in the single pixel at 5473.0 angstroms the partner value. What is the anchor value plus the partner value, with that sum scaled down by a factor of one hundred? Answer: 0.296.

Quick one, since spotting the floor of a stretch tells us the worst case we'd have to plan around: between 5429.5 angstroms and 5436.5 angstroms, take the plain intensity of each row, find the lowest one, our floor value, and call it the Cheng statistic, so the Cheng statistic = 13.65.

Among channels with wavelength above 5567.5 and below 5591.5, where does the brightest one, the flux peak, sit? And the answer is 5571.0 angstroms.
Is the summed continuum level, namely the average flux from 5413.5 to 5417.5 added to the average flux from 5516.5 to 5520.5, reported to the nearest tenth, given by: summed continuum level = 29.9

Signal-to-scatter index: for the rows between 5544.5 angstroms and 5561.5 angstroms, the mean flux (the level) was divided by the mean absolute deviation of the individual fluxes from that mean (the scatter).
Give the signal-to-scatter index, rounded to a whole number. 57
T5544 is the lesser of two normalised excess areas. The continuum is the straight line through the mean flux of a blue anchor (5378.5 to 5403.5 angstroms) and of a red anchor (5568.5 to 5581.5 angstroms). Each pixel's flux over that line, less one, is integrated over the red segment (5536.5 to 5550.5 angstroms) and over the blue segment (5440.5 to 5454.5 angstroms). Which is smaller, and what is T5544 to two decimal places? -0.32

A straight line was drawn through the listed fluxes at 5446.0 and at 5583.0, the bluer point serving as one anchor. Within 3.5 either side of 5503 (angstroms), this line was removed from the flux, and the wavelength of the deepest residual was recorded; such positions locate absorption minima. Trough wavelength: 5506.0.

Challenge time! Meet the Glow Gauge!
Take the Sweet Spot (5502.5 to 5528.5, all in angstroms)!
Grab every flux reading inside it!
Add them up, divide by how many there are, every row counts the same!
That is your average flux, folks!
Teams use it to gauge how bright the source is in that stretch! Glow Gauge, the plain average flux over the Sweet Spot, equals 14.8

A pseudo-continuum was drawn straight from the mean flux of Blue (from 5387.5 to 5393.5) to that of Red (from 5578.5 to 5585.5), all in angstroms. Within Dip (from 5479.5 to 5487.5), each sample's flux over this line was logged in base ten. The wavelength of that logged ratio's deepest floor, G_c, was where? 5480.0 angstroms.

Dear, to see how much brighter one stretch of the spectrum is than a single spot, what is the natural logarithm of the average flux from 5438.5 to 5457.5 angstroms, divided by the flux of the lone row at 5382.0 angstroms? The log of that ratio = -0.10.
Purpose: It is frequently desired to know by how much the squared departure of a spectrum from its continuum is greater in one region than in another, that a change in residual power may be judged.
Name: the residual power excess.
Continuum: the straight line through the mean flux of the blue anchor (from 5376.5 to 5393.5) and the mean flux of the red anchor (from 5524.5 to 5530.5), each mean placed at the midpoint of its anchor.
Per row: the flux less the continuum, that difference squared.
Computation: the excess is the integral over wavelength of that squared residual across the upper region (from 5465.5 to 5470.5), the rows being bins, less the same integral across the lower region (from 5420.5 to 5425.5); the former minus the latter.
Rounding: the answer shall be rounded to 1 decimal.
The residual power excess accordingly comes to -5.3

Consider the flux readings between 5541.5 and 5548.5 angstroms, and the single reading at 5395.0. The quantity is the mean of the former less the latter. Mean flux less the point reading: 1.3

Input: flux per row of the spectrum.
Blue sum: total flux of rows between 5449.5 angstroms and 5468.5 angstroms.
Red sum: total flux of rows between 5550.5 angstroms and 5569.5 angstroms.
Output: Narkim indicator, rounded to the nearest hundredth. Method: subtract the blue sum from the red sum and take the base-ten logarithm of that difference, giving 1.12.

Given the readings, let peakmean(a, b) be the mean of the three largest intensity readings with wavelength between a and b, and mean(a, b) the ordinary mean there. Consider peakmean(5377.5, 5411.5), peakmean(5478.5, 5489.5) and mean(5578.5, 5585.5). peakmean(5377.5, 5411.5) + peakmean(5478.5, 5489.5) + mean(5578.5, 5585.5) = 45.8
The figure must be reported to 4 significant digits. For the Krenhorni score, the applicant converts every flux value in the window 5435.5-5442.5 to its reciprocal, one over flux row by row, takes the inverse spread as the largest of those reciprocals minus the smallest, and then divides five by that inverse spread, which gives 2457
